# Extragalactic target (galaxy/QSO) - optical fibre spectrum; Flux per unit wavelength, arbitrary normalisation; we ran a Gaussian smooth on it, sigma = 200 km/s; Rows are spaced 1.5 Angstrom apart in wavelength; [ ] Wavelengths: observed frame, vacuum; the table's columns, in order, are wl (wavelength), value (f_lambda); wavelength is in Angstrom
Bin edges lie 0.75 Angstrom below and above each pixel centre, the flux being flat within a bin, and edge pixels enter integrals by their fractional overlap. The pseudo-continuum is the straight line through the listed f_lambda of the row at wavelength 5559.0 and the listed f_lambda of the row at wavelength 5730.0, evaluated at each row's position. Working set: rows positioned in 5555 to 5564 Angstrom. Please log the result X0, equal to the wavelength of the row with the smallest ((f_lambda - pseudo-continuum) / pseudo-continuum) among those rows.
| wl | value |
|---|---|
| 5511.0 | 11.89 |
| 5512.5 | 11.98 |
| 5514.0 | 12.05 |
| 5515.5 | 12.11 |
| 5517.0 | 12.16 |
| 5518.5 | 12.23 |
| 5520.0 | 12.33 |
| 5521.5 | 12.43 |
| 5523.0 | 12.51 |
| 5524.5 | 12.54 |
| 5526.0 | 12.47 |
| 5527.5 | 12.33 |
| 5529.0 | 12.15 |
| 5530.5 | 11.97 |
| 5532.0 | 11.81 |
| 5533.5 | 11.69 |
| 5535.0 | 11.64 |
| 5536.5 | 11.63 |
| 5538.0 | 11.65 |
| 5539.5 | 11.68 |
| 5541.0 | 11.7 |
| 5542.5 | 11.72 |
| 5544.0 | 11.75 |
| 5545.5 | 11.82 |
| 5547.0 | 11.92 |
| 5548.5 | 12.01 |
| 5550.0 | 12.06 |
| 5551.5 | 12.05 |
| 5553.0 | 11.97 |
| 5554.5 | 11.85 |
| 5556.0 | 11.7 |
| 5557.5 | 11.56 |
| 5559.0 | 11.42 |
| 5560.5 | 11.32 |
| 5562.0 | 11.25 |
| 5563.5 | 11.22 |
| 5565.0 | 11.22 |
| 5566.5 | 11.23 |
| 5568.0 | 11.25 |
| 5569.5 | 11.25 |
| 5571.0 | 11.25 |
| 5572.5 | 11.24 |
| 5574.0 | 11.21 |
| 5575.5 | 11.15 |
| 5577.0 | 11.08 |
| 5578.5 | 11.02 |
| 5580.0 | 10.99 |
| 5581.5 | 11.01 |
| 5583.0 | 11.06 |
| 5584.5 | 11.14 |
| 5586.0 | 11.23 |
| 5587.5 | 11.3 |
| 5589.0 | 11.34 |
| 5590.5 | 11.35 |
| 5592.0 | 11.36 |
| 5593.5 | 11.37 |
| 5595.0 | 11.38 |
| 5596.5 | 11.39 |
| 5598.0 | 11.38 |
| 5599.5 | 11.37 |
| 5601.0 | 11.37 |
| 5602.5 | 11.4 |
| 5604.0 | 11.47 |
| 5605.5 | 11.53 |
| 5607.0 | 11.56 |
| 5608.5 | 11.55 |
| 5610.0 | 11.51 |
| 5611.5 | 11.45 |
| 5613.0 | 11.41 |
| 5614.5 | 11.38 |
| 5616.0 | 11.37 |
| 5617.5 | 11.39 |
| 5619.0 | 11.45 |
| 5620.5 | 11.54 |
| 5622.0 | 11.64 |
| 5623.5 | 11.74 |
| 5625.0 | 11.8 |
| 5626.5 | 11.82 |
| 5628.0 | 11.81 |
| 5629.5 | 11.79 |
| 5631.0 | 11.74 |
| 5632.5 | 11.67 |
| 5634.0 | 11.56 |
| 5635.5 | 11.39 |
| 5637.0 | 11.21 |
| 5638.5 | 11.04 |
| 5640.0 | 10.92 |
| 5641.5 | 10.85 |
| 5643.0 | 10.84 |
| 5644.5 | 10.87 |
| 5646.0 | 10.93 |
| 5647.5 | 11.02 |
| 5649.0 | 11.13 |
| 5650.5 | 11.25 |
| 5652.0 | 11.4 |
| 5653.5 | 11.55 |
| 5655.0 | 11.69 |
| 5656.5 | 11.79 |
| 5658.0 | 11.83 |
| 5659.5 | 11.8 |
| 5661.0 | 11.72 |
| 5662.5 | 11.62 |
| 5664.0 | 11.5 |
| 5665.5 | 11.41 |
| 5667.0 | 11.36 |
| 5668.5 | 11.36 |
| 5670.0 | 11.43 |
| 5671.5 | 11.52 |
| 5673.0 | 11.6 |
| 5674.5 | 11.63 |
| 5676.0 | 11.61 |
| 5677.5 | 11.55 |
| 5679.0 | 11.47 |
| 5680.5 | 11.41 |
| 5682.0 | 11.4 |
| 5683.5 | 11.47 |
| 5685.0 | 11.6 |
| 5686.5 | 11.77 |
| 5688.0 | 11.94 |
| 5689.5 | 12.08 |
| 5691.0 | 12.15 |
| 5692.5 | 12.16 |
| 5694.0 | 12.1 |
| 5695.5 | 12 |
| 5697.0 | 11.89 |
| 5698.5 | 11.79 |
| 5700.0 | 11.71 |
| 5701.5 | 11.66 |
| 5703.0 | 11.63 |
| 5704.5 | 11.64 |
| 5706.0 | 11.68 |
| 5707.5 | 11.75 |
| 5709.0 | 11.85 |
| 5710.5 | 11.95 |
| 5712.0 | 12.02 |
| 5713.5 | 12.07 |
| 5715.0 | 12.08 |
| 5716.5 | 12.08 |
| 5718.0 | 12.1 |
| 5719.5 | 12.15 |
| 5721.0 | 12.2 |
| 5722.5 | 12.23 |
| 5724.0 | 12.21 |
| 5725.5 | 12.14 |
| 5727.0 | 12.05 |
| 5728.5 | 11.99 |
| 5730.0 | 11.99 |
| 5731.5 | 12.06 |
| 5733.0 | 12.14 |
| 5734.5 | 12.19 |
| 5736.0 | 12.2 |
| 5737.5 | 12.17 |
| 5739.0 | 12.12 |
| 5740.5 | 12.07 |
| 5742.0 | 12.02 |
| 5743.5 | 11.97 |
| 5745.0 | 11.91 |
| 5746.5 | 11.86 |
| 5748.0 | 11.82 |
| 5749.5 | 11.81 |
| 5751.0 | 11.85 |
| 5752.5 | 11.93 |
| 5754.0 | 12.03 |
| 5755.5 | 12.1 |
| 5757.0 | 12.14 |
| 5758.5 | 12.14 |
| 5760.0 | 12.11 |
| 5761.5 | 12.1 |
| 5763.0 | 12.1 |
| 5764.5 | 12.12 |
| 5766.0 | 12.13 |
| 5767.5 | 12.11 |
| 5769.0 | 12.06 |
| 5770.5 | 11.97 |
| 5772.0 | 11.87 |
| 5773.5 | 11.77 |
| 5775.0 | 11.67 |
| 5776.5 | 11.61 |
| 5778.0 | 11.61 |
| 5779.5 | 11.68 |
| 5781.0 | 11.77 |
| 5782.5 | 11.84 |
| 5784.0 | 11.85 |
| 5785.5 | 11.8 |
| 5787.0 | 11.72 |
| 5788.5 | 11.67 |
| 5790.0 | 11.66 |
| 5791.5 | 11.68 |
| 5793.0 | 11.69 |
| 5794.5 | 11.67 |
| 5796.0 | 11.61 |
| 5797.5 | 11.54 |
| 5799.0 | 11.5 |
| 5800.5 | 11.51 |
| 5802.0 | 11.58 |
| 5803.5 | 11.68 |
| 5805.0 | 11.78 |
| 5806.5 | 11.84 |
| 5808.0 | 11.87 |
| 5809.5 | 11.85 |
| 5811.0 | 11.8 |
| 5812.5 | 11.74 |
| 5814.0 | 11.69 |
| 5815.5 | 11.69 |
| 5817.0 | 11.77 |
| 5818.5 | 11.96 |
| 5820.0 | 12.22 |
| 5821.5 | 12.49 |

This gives 5563.5 Angstrom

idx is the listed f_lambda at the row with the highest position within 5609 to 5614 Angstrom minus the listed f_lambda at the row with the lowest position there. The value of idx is -0.1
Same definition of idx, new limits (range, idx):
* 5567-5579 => -0.2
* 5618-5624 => 0.3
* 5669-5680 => 0.0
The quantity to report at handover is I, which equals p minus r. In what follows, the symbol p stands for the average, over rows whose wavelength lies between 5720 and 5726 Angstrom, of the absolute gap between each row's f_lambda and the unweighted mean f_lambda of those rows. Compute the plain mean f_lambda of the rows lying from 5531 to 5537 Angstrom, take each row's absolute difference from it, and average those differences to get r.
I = -0.03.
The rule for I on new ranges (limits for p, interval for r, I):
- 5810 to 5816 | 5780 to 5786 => 0.01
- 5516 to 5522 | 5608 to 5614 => 0.04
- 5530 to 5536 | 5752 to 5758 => 0.04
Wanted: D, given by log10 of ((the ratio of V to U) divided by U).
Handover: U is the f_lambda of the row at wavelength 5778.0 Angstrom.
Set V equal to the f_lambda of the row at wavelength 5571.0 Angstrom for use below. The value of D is -1.08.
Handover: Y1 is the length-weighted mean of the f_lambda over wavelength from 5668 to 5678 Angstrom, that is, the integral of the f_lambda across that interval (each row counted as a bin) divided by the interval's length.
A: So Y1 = 11.53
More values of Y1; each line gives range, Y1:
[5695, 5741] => 11.99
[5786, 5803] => 11.62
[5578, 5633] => 11.44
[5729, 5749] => 12.04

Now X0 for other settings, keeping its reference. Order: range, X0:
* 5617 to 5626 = 5617.5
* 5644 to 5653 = 5644.5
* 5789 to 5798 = 5797.5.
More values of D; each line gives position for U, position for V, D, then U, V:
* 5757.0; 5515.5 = -1.09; 12.14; 12.11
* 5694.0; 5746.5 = -1.09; 12.1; 11.86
